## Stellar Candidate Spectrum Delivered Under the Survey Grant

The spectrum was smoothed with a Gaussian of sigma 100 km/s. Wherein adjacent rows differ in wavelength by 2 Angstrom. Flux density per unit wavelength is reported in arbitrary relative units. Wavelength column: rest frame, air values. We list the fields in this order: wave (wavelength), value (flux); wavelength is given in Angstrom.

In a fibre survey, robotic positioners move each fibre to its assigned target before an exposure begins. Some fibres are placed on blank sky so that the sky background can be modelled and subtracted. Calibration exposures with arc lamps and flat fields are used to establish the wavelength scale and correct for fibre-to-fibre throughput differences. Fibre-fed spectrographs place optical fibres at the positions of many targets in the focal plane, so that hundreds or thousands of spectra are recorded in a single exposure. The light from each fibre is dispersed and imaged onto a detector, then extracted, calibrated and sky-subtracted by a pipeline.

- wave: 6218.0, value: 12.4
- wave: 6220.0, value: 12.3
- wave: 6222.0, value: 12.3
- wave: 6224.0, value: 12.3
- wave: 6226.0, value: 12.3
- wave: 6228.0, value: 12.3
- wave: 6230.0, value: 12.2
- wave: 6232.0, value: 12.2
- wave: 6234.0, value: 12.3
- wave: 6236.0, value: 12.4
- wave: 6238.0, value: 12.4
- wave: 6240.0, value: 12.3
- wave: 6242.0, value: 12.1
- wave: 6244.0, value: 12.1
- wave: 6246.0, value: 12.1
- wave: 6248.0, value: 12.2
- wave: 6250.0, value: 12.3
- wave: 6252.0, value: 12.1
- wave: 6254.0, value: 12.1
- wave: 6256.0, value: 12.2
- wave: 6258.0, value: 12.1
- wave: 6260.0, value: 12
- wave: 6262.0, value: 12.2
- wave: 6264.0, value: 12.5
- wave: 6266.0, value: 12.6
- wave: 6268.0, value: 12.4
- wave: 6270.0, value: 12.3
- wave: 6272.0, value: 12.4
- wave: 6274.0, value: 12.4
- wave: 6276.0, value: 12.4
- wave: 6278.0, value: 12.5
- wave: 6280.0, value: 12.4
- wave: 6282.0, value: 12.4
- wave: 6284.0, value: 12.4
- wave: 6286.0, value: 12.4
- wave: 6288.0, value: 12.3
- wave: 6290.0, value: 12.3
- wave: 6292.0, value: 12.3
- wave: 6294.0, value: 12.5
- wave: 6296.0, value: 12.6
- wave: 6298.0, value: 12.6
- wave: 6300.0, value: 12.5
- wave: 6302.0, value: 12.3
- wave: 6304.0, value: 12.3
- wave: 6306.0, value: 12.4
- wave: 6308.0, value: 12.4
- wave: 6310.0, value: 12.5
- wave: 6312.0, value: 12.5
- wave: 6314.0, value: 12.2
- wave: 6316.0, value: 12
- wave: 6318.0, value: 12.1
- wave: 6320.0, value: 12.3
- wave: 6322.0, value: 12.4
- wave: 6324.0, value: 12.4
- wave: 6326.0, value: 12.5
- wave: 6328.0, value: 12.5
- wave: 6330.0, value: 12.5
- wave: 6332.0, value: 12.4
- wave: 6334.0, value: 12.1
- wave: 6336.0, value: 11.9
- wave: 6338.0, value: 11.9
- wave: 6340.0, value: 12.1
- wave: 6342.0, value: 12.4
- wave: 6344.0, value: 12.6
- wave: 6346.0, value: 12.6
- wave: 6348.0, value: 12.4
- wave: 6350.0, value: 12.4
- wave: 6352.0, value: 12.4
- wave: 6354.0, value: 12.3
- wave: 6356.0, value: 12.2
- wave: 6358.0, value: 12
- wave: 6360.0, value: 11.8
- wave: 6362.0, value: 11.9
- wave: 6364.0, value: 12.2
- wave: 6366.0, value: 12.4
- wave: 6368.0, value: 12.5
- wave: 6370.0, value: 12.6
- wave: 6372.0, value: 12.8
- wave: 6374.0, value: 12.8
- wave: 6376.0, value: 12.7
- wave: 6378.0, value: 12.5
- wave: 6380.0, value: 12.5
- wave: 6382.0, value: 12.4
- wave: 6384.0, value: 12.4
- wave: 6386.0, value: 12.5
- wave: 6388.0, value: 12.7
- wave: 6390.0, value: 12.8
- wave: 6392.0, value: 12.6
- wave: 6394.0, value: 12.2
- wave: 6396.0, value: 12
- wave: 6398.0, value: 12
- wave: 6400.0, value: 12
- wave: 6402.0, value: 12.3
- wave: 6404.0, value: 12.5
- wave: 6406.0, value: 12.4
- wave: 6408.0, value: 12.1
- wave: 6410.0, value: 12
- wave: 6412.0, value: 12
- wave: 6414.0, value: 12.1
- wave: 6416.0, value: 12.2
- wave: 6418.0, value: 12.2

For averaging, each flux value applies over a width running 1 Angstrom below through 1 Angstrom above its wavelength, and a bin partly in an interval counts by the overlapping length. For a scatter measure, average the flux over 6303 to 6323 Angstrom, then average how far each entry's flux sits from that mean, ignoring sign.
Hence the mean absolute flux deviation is 0.130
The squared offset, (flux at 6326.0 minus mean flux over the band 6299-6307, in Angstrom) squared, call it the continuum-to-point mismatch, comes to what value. 0.02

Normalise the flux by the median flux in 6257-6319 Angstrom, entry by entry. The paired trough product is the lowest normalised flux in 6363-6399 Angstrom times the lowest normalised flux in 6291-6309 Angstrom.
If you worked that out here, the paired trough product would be 0.960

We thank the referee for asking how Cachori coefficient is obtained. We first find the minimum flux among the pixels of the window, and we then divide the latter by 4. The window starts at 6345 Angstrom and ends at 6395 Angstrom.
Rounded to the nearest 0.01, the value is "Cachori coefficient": 2.95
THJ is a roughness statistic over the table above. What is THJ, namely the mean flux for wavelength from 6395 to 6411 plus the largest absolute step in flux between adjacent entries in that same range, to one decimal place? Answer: 12.5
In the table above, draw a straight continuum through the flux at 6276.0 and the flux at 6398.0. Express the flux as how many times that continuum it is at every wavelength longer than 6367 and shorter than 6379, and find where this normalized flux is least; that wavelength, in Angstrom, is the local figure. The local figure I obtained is 6368.0 Angstrom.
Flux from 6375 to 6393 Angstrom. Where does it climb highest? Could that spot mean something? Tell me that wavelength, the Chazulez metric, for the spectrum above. 6390.0 Angstrom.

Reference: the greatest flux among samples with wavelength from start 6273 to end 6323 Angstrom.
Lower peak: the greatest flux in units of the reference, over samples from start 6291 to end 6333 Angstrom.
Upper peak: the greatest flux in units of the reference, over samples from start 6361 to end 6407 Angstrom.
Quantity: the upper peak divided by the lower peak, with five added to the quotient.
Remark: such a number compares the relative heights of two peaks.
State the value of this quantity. 6.016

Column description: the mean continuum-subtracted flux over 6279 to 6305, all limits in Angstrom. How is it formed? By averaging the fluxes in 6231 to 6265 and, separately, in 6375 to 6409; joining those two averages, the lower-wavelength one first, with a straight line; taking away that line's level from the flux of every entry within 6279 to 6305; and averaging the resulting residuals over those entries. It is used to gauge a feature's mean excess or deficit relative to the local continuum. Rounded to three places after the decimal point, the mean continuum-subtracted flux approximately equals 0.142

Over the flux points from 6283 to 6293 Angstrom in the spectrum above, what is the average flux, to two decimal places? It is 12.34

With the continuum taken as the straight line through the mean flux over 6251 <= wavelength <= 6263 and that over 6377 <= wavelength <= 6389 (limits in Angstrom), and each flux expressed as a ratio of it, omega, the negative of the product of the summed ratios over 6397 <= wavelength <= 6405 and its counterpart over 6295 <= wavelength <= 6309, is -28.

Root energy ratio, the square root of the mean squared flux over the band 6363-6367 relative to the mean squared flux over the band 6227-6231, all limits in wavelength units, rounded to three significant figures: 1.00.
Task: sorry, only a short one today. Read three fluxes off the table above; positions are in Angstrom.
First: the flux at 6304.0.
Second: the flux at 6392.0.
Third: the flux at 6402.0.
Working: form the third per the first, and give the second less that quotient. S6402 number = 11.60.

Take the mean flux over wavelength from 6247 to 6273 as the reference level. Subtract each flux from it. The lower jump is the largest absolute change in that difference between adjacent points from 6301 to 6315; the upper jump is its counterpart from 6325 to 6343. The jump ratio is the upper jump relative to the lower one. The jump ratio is 1.0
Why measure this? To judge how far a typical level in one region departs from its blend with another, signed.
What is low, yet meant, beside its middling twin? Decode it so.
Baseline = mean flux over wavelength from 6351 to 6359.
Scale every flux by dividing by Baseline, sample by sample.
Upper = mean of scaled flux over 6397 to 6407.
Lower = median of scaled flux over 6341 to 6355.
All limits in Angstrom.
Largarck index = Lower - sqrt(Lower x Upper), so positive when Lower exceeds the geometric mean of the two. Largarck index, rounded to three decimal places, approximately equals 0.007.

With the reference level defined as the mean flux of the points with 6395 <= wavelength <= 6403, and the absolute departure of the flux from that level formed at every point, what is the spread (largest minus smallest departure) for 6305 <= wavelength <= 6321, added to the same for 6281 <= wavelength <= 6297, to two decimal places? 0.70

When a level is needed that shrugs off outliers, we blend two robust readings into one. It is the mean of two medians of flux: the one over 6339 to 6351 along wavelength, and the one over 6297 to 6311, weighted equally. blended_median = 12.4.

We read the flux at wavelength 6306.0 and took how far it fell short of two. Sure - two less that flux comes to -10.4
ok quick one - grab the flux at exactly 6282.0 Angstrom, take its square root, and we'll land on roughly 3.52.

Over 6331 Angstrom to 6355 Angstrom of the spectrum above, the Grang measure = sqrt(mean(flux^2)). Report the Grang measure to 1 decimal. 12.3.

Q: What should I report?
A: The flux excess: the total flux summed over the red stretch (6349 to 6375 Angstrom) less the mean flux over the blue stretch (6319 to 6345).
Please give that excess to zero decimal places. 148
